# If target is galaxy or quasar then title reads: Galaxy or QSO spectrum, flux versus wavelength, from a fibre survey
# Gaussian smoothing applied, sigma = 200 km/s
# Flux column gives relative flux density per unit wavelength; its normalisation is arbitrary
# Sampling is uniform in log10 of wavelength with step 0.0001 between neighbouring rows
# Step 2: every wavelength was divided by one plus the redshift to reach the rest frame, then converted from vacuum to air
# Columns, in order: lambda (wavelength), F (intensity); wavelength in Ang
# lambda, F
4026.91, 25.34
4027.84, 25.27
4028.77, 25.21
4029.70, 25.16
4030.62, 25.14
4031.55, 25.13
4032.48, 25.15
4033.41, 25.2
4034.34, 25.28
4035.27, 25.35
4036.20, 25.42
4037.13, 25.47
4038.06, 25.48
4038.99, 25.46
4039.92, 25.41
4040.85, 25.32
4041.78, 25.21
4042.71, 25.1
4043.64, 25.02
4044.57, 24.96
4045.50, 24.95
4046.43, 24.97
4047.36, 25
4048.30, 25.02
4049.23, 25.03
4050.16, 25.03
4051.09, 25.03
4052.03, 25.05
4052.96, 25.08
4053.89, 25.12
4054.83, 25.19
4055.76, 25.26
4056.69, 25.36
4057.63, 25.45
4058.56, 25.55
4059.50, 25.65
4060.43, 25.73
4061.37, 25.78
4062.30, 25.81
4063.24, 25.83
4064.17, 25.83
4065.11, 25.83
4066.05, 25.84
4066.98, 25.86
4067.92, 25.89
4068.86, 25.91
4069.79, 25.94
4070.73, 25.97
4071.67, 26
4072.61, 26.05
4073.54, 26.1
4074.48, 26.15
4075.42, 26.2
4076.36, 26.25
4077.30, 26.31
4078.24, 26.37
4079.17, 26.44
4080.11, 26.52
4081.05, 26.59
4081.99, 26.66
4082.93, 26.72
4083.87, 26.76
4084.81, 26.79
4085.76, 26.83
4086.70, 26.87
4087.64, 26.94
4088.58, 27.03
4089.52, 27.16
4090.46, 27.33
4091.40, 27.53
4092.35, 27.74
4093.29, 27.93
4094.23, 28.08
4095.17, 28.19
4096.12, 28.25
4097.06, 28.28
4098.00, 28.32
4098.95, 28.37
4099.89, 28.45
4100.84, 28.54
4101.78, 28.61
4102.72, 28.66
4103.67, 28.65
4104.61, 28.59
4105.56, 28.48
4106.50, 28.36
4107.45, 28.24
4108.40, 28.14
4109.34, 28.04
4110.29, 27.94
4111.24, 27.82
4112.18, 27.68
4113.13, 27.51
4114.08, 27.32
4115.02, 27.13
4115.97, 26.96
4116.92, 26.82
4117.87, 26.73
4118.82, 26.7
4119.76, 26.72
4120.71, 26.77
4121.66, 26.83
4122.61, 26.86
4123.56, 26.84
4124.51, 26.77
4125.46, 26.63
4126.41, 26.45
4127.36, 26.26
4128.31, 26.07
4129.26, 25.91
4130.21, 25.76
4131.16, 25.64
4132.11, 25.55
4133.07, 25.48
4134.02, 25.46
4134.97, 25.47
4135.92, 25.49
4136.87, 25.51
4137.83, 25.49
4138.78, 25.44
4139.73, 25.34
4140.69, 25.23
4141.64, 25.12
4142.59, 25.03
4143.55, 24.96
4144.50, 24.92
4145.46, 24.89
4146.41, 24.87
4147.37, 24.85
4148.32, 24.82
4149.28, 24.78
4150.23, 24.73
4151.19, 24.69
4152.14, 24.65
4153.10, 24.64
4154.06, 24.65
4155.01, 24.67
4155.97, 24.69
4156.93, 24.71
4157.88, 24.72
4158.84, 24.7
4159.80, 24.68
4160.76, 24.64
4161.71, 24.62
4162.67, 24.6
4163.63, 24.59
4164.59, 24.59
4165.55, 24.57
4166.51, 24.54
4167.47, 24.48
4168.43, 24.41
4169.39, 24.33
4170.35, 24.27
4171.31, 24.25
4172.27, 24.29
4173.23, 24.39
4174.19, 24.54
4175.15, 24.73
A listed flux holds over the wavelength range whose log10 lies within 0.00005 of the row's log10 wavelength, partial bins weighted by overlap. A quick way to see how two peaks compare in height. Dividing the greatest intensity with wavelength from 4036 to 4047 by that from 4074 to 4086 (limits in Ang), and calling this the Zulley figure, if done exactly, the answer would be 0.95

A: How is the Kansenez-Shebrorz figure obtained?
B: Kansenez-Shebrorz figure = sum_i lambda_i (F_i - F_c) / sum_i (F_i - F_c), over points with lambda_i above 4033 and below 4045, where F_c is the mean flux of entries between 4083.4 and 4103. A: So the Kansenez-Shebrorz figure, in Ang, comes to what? 4039.1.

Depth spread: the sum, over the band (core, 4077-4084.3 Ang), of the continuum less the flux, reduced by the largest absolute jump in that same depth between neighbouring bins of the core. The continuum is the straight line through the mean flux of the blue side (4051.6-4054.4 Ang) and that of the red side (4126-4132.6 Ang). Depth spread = -9.3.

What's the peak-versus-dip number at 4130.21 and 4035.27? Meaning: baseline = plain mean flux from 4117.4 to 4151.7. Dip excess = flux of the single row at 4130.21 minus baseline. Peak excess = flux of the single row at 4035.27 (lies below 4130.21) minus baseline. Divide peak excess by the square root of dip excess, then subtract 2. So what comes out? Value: -3.4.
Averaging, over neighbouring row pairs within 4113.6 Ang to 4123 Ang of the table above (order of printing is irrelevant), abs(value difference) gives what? 0.09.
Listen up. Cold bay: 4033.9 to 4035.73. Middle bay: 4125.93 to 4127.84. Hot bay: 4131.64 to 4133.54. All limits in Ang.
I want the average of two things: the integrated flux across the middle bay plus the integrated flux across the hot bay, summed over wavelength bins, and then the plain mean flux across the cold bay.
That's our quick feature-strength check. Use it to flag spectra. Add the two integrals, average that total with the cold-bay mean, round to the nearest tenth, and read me 62.0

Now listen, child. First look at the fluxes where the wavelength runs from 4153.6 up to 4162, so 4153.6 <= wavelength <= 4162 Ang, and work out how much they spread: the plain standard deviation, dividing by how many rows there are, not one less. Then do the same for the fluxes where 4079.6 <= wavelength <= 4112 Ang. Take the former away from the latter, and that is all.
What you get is 0.7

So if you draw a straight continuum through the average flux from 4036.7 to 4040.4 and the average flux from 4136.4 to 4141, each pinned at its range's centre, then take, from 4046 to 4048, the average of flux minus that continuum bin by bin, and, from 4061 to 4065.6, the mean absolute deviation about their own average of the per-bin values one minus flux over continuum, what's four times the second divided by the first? -0.006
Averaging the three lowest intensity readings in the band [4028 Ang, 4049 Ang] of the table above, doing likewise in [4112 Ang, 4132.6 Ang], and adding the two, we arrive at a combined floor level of 50.6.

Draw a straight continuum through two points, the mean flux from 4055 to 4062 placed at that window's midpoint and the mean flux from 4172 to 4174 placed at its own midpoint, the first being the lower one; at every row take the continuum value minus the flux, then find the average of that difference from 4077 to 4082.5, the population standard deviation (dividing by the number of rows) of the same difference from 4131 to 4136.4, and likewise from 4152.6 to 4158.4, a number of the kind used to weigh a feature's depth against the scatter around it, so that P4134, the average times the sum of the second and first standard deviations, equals -0.11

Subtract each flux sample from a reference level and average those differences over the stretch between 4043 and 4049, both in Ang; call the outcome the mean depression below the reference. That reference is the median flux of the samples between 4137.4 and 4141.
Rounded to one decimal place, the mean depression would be 0.4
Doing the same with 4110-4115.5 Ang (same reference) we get -2.2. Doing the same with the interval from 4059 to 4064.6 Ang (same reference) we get -0.4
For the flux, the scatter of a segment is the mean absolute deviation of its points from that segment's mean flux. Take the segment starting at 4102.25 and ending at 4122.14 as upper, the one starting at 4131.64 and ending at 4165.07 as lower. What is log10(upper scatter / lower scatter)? 0.3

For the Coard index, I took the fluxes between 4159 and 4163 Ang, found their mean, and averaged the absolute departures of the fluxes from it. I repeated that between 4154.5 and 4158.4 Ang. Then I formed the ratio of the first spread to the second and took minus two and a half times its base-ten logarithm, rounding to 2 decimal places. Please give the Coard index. -0.39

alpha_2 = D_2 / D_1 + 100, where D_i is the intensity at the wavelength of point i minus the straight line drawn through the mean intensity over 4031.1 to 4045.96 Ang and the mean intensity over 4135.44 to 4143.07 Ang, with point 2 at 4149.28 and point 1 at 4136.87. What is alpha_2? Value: 97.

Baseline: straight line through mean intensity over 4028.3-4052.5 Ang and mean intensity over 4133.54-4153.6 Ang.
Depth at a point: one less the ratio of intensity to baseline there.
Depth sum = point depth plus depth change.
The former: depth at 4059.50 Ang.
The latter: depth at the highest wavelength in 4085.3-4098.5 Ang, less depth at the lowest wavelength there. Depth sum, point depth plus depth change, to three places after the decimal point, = -0.080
